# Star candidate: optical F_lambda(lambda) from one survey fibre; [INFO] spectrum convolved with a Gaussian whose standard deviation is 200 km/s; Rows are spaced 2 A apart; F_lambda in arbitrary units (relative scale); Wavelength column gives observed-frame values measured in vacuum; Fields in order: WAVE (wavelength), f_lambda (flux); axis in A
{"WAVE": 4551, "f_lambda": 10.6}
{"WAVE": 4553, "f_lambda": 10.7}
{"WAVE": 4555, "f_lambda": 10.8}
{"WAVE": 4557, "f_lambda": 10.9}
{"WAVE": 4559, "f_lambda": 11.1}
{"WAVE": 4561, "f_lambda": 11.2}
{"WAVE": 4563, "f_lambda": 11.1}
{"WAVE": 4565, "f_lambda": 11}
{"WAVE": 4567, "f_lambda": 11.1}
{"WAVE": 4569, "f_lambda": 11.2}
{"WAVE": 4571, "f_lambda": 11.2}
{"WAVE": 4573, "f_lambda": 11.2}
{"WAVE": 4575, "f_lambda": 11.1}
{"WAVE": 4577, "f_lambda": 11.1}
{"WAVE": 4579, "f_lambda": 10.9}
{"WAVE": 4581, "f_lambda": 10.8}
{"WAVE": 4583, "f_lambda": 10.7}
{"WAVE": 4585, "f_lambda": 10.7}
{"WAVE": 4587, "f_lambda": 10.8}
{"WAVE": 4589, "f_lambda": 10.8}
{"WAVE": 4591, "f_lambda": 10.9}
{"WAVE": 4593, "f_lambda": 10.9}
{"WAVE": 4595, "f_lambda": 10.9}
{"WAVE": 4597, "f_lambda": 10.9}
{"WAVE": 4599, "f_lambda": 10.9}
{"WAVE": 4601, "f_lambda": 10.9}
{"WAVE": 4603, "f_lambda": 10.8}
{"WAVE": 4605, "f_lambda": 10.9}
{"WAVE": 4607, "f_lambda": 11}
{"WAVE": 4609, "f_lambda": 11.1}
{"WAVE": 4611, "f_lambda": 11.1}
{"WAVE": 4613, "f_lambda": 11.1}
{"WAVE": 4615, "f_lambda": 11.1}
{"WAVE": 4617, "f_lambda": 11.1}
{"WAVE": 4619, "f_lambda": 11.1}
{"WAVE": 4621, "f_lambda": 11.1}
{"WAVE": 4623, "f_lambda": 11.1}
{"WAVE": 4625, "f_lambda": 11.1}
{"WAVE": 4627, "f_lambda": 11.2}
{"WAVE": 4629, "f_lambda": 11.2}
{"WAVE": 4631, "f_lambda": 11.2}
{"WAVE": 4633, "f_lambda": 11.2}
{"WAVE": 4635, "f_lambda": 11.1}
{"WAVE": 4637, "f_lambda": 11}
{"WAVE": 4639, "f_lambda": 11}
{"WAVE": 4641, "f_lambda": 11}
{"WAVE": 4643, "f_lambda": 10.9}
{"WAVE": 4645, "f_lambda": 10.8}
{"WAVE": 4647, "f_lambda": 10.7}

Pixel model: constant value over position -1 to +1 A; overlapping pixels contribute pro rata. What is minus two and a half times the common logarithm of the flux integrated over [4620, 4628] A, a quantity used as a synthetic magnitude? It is -4.87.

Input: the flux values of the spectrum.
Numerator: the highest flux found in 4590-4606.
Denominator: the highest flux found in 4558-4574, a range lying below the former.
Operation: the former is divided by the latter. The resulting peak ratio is 0.97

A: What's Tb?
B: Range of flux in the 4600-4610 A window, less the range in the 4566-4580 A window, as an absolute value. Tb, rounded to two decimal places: 0.00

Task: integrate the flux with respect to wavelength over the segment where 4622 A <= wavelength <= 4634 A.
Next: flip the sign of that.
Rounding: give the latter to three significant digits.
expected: -134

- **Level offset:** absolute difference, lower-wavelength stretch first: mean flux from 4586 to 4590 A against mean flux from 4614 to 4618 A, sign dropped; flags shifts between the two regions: 0.30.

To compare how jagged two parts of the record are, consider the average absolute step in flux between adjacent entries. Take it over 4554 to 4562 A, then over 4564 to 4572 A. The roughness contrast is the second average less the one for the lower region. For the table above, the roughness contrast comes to -0.067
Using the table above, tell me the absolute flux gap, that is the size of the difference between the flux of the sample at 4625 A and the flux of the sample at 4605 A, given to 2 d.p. 0.20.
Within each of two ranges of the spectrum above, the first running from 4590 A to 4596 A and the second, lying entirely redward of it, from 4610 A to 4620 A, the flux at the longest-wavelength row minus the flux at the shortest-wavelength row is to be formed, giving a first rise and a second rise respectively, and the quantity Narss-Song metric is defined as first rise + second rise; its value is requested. 0.00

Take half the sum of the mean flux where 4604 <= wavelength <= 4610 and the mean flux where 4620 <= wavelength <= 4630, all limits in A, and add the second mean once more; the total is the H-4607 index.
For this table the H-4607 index 22.2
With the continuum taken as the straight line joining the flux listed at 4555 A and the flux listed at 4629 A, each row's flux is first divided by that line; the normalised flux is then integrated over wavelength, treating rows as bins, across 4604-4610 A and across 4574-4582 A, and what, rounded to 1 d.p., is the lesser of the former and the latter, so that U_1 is 6.0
